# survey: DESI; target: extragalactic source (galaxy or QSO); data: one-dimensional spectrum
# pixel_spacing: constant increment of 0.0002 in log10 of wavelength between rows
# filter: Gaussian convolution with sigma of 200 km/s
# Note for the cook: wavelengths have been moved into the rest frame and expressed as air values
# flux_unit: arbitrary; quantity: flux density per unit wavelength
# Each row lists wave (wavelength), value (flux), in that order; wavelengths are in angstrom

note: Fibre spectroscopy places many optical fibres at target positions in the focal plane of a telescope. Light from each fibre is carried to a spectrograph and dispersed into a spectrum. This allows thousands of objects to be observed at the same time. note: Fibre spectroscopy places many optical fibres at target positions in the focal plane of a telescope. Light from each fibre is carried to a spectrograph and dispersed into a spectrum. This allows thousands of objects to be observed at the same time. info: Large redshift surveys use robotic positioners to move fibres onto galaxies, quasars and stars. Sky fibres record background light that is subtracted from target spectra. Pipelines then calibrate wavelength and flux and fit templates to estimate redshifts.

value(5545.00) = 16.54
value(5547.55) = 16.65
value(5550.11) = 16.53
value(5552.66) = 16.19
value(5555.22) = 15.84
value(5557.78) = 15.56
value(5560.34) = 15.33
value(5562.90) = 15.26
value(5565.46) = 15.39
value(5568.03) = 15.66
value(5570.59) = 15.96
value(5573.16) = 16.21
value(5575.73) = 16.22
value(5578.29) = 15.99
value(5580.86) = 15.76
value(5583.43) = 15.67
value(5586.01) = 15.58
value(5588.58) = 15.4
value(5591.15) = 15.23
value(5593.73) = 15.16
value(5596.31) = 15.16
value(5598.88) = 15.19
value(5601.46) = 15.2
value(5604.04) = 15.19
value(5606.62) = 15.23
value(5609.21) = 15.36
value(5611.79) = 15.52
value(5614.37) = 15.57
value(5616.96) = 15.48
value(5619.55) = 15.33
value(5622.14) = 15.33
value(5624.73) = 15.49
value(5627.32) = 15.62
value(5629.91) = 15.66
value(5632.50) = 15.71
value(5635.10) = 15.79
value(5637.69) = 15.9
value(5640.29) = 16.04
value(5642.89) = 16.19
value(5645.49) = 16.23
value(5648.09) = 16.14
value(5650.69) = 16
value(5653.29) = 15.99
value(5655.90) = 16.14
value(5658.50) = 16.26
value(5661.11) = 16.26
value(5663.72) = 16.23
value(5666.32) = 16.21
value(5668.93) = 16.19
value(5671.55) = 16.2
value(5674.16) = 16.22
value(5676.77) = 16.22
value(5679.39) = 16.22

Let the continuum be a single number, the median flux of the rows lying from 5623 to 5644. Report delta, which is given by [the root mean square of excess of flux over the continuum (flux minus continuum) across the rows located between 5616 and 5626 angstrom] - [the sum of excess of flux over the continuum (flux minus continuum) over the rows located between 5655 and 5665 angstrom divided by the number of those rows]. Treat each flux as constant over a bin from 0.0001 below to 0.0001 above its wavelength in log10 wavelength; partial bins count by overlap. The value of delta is -0.12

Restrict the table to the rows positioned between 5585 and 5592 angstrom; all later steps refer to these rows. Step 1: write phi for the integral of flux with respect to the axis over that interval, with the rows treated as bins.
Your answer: 108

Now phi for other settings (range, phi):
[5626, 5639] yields 205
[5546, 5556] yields 163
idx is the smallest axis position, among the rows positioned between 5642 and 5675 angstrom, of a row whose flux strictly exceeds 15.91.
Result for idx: 5642.89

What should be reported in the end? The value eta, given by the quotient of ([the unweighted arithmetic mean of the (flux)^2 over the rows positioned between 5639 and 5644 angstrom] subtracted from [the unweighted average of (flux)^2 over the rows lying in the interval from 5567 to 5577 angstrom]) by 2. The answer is -2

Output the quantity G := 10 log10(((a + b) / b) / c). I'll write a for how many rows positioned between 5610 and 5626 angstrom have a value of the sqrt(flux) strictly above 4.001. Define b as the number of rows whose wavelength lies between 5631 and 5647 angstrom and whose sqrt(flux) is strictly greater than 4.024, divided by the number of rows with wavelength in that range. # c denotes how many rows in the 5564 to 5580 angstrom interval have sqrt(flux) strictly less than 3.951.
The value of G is 0.0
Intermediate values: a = 0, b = 0.2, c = 1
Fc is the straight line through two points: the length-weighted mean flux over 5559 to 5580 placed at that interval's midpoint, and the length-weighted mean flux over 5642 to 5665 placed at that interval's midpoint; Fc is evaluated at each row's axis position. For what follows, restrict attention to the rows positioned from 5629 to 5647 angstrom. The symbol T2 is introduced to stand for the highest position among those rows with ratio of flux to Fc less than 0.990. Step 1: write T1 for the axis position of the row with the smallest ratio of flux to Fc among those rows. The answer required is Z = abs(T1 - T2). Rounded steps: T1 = 5629.91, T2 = 5637.69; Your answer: 7.8 angstrom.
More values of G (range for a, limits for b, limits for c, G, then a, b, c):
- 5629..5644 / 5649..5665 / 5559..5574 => 2.2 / 2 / 0.5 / 3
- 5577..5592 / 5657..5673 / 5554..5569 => -6.0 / 0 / 0.8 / 4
